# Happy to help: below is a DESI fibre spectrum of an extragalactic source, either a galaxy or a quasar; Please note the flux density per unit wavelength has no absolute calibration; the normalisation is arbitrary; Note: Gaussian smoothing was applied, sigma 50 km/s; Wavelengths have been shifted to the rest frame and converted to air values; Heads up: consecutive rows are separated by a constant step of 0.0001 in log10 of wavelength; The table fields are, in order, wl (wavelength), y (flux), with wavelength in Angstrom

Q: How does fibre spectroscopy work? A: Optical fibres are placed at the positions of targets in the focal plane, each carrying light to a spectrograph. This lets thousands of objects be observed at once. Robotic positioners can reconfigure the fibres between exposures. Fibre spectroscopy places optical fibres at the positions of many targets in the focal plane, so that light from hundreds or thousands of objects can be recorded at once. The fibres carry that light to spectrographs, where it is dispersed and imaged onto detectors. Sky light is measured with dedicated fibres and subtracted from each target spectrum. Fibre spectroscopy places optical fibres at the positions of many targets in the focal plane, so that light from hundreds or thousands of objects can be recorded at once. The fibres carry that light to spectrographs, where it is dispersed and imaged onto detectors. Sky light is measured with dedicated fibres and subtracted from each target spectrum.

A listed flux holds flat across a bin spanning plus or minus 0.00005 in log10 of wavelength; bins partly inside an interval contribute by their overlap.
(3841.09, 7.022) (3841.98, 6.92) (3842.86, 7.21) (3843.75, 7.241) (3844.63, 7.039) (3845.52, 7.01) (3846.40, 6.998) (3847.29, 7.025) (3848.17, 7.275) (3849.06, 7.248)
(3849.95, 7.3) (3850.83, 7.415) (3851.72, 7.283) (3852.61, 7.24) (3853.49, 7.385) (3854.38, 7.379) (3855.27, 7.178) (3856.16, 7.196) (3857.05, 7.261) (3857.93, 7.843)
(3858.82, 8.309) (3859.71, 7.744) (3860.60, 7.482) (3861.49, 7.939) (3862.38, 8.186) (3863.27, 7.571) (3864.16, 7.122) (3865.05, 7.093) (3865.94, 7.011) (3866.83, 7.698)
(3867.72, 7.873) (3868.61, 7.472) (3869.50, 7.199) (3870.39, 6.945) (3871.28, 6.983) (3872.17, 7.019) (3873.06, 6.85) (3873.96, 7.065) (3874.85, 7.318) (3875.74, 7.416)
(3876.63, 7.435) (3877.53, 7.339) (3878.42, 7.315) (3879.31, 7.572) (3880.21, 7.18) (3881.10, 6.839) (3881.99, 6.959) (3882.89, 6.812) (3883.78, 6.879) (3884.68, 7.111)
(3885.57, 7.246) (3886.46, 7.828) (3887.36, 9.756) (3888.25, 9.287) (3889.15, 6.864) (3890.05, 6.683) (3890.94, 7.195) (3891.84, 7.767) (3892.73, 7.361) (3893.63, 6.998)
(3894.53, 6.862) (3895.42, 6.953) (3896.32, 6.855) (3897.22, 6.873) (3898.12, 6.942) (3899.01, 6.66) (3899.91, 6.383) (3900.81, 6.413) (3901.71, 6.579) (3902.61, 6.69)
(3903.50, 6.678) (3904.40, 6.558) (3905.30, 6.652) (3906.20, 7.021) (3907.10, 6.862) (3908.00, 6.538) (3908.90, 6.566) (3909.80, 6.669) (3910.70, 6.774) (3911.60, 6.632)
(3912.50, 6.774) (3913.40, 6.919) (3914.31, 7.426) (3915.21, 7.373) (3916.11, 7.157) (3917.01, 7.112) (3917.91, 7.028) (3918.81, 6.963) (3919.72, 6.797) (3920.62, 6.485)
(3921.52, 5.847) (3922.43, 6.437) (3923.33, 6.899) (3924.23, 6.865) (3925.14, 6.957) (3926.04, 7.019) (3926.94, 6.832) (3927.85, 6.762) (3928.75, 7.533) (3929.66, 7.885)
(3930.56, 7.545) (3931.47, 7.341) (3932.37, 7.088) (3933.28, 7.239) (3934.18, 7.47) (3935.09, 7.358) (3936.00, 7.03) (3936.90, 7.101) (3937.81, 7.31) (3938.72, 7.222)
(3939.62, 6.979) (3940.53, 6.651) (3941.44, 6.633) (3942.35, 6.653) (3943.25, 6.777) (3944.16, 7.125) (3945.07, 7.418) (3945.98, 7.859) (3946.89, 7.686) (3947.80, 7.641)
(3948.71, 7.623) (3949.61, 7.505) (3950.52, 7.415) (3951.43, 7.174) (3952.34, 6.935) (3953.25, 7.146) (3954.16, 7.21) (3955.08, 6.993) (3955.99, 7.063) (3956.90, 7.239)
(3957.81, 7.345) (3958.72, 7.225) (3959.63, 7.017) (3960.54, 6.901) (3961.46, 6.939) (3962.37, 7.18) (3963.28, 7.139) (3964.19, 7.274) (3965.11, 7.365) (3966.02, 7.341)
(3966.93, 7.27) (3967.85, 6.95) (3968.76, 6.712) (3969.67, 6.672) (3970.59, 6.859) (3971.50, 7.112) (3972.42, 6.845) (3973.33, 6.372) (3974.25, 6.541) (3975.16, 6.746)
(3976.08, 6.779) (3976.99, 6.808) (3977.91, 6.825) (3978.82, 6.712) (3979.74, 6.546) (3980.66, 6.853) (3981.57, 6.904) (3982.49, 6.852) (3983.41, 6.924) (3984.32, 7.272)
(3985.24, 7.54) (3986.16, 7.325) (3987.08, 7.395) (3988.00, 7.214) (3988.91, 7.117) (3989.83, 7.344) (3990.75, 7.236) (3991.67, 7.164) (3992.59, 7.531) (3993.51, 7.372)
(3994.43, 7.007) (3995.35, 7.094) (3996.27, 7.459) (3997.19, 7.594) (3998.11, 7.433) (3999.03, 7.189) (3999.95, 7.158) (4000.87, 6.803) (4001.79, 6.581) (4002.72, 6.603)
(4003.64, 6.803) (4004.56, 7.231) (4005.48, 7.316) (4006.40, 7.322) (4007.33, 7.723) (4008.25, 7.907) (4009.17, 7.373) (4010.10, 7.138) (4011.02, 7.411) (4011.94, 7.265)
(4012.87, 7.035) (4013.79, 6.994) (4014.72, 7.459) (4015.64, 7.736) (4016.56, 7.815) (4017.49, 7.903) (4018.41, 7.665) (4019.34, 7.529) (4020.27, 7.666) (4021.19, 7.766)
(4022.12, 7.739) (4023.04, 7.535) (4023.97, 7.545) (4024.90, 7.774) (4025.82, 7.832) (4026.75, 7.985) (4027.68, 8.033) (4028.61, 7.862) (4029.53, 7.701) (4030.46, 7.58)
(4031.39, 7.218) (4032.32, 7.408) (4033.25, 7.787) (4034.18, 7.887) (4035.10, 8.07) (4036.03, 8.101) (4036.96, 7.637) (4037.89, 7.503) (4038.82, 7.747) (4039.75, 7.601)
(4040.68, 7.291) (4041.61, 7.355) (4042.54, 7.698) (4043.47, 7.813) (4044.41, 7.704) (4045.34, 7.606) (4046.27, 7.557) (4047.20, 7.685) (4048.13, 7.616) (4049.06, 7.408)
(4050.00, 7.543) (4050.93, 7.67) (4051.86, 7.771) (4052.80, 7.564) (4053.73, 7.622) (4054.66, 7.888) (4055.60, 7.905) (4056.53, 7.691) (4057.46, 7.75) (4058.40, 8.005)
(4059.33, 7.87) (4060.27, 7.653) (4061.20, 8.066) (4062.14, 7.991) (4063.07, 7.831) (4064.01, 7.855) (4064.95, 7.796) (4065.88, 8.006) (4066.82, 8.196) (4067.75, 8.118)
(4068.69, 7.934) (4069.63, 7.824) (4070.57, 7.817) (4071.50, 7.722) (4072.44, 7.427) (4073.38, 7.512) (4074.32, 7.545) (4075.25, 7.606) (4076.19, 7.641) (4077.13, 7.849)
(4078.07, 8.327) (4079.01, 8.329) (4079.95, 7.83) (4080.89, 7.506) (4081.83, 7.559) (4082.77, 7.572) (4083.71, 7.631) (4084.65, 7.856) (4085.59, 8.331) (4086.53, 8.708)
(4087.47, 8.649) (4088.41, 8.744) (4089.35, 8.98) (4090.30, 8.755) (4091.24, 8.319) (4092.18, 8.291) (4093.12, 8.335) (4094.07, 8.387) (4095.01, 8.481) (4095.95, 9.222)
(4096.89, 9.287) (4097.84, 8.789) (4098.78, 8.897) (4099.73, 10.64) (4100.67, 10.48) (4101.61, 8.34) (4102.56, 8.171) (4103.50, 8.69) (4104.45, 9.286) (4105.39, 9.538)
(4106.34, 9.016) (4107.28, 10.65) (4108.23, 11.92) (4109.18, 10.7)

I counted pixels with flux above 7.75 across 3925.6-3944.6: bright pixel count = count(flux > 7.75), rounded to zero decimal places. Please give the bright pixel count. 1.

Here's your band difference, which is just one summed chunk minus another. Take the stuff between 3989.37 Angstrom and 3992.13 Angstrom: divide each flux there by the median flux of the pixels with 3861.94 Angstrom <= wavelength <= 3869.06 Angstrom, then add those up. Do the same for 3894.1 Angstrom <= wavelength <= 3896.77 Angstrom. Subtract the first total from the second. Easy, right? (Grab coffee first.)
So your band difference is -0.14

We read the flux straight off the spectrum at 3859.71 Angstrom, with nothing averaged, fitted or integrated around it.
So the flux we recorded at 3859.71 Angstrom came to 7.744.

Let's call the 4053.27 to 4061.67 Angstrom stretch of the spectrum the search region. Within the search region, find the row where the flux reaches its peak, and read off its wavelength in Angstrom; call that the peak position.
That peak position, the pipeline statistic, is 4061.20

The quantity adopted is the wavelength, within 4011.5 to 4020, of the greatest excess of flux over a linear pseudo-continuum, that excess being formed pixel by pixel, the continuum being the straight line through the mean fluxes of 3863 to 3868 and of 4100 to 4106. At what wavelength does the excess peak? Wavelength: 4017.49 Angstrom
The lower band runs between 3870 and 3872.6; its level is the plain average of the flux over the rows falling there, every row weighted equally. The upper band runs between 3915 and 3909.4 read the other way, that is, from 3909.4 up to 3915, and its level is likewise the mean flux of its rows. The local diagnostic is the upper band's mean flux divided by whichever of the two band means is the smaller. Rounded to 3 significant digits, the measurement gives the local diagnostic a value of 1.00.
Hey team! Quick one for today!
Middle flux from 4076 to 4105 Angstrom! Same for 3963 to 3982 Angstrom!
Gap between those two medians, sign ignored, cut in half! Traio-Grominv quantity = 0.7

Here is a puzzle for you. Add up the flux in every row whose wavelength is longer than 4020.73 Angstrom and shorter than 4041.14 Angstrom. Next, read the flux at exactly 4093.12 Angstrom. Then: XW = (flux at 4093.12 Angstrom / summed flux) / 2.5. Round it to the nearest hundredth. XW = 0.02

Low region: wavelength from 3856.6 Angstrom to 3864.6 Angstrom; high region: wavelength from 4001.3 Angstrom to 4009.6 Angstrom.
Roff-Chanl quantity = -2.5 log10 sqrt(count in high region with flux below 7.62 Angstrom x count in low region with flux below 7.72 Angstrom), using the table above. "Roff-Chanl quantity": -1.8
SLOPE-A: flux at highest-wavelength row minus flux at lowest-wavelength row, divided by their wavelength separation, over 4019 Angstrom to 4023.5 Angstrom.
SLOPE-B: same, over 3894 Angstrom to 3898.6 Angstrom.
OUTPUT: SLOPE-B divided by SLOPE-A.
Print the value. 13.7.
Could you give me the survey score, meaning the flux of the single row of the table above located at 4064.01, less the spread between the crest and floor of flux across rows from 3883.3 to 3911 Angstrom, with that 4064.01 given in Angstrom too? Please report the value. 4.5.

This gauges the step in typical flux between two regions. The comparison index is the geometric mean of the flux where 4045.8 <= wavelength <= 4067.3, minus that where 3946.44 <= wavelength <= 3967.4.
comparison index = 0.54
